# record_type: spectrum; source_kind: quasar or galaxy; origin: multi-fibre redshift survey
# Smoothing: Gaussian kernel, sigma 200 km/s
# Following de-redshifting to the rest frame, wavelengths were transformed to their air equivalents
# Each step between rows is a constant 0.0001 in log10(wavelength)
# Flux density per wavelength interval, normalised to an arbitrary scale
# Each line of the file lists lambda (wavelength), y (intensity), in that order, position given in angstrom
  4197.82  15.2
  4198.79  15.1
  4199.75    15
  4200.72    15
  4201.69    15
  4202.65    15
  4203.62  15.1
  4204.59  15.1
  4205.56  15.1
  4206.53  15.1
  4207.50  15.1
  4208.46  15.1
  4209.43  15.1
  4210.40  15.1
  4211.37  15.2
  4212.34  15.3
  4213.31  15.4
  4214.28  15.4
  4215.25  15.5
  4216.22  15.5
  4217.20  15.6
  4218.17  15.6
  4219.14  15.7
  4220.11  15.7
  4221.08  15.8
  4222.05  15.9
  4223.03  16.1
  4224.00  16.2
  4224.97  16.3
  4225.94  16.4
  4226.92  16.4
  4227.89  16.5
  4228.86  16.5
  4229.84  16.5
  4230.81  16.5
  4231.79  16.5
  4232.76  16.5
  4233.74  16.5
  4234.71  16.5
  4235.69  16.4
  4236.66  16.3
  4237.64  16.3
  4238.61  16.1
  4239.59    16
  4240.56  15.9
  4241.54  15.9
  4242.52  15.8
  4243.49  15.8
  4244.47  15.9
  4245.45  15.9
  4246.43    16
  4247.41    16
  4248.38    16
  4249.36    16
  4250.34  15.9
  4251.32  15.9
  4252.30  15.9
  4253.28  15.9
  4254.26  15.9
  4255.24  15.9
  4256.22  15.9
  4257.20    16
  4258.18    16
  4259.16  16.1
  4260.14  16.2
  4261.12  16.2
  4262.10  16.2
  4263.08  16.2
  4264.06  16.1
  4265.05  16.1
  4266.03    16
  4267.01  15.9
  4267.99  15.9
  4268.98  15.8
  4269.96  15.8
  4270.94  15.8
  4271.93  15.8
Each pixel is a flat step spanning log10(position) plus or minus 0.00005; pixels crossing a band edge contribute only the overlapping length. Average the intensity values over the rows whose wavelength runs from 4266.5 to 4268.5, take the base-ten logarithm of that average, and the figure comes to 1.20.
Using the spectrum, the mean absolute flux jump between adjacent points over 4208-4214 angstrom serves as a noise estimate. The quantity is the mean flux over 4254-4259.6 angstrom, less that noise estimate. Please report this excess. 15.9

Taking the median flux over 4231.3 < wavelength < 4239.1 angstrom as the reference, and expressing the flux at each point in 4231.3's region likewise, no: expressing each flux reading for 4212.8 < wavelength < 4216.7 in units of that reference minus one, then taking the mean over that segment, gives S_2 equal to -0.061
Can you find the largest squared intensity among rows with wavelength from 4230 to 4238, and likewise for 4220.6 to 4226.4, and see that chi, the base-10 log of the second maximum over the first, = -0.01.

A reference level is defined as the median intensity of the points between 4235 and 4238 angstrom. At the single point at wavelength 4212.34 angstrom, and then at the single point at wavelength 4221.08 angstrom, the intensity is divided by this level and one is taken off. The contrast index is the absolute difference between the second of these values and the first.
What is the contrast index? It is 0.031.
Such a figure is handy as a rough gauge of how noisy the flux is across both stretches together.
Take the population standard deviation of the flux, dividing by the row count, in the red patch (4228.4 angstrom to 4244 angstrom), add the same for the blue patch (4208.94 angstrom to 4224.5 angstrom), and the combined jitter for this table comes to 0.59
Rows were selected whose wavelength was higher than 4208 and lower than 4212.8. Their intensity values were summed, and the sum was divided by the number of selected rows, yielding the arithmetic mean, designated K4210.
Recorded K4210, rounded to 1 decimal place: 15.2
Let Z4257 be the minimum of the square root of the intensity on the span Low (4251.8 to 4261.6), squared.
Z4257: 15.90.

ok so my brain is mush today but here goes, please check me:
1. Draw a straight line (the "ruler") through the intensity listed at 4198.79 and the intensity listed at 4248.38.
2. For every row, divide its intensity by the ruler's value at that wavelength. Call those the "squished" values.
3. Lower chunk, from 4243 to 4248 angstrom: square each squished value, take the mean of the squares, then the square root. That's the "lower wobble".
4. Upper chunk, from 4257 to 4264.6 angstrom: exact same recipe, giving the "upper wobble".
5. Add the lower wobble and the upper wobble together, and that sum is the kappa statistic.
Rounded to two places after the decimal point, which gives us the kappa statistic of 1.99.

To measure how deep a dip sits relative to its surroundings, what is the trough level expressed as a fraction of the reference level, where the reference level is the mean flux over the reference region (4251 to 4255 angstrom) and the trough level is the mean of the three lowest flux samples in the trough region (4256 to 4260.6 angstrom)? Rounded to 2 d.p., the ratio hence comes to 1.00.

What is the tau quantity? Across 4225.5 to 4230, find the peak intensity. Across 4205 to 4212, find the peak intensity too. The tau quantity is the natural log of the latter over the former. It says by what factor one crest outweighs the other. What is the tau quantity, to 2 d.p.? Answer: -0.08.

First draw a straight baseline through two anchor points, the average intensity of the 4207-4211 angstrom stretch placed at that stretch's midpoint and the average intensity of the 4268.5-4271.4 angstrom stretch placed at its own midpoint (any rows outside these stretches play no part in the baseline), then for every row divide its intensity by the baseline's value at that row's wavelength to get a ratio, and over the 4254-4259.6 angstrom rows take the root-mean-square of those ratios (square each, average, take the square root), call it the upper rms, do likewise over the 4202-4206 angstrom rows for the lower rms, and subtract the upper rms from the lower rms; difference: -0.018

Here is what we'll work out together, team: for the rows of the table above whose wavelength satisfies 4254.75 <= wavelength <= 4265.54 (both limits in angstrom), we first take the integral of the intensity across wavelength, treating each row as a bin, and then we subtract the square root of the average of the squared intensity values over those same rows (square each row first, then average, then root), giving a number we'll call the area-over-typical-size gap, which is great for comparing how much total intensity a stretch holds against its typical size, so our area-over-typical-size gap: 157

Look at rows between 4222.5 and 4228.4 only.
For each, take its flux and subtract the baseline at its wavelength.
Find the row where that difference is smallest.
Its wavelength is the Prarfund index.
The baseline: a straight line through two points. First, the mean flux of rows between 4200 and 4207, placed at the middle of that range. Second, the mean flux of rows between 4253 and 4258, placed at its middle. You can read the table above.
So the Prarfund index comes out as 4223.03 angstrom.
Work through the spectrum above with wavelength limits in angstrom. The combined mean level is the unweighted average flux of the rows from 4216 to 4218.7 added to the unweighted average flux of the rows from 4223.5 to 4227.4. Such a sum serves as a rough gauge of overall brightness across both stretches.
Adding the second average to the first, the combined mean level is 31.9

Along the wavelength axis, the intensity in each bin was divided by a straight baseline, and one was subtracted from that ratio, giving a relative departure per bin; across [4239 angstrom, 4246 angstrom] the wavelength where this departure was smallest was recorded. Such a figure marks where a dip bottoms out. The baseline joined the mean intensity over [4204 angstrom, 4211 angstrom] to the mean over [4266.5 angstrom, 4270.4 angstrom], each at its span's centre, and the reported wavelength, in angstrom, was 4243.49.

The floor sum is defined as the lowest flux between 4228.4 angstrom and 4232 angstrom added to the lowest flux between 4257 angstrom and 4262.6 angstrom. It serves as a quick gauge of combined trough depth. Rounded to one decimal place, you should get 32.5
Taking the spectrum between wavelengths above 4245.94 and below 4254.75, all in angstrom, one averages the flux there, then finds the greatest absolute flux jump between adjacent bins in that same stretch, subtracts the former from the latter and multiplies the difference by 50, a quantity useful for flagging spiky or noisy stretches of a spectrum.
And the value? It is -792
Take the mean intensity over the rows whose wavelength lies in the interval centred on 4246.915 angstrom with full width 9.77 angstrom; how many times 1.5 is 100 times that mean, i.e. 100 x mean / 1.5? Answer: 1061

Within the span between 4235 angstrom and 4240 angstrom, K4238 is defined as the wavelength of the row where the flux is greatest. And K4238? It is 4235.69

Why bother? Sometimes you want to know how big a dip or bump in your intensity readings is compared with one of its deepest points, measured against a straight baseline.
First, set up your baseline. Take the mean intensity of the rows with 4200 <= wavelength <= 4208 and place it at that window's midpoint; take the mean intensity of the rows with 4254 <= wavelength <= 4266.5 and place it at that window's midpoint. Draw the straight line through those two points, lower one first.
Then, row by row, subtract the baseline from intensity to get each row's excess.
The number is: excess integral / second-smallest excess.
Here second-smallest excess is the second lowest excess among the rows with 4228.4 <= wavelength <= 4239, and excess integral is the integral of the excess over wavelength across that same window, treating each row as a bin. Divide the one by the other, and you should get 14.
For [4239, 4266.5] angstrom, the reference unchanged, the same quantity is -16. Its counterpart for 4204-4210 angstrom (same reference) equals 2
